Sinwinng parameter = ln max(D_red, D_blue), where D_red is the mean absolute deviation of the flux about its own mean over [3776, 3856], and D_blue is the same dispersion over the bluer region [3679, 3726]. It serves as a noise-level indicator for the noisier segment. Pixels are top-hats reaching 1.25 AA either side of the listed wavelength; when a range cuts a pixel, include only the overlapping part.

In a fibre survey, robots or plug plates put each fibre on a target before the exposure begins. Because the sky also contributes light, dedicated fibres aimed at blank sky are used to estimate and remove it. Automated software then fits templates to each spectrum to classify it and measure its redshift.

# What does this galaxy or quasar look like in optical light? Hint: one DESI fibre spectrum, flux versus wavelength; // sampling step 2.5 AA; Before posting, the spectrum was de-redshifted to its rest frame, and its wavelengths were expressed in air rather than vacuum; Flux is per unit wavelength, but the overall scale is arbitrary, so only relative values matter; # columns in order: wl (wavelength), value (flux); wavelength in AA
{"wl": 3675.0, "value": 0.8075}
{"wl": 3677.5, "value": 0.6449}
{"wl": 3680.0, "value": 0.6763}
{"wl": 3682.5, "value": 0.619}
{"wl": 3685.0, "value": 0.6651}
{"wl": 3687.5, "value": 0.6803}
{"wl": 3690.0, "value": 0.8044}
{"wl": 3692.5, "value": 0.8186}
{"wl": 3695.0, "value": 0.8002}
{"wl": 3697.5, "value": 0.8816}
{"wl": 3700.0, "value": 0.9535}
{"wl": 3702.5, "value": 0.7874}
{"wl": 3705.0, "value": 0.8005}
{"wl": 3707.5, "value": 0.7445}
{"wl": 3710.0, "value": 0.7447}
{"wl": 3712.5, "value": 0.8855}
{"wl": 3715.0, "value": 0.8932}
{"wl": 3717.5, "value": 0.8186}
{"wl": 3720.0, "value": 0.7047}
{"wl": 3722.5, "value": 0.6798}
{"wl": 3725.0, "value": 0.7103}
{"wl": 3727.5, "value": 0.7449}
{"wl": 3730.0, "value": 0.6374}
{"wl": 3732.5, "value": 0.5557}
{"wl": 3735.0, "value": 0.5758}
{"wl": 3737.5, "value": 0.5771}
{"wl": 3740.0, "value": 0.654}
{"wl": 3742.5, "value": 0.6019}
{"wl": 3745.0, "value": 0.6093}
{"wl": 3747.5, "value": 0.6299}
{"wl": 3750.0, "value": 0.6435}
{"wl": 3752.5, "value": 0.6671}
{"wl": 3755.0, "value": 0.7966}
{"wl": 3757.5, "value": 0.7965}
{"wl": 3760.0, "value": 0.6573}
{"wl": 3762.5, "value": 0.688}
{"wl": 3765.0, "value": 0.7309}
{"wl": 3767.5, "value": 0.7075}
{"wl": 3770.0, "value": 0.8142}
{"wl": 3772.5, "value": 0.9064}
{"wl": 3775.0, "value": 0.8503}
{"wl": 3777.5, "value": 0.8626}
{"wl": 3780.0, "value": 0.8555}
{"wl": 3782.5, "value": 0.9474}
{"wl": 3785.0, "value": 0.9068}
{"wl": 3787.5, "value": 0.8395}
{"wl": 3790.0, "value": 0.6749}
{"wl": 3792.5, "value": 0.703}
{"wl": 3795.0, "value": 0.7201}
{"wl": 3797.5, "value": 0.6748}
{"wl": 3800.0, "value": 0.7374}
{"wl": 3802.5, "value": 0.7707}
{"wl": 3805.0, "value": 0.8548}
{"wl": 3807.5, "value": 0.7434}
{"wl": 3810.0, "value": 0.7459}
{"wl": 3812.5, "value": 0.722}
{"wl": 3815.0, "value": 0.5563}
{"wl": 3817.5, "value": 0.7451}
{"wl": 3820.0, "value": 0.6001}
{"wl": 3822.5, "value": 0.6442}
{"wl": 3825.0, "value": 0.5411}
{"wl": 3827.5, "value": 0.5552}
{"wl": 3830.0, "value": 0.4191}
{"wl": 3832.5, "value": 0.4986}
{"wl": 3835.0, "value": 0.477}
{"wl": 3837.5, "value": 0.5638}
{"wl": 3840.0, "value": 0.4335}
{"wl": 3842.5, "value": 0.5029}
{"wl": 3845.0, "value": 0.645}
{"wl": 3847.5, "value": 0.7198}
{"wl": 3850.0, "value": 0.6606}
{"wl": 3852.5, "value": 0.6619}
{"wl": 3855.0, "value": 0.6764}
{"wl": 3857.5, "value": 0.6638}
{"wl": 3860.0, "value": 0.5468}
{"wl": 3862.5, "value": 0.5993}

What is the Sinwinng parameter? -2.23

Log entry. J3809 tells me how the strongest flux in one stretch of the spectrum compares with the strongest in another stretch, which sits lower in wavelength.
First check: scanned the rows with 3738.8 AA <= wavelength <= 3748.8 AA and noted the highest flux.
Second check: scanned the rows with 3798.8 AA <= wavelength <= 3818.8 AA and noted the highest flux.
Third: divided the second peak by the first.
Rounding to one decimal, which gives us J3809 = 1.3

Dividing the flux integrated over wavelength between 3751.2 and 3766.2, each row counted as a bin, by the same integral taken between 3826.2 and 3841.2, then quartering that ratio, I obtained 0.37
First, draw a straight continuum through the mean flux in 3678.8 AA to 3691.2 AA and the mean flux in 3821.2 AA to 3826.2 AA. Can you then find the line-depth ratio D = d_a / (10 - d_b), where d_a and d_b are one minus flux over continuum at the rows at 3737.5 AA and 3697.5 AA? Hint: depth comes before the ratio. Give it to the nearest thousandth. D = 0.011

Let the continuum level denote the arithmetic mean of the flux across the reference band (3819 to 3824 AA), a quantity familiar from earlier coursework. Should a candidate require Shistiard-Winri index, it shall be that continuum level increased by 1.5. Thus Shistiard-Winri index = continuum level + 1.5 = 2.12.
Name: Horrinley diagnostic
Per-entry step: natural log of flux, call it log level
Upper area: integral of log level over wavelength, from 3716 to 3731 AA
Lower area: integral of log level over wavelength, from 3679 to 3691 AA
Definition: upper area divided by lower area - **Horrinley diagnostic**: 1.1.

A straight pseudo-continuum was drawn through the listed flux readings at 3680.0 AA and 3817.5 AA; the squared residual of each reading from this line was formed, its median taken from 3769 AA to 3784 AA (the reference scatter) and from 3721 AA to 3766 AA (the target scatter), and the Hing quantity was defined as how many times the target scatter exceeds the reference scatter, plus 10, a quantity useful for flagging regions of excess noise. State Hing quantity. 10.2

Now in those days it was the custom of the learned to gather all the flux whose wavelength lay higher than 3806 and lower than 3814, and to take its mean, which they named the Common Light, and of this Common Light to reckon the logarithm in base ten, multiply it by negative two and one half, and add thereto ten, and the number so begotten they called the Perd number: 10.3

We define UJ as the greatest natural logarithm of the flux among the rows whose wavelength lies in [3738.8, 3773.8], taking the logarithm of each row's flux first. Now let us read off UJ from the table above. -0.10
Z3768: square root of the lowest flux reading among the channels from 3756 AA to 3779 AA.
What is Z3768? 0.81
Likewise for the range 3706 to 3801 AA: 0.75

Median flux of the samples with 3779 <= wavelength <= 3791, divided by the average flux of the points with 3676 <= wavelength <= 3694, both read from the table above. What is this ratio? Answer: 1.22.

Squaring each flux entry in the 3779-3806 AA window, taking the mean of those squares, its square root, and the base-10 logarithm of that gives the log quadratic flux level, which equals -0.10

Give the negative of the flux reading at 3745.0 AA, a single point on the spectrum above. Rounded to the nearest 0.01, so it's -0.61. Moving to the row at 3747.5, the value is -0.63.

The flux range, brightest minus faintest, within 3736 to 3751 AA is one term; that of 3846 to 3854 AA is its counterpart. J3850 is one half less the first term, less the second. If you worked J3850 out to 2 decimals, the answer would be 0.36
